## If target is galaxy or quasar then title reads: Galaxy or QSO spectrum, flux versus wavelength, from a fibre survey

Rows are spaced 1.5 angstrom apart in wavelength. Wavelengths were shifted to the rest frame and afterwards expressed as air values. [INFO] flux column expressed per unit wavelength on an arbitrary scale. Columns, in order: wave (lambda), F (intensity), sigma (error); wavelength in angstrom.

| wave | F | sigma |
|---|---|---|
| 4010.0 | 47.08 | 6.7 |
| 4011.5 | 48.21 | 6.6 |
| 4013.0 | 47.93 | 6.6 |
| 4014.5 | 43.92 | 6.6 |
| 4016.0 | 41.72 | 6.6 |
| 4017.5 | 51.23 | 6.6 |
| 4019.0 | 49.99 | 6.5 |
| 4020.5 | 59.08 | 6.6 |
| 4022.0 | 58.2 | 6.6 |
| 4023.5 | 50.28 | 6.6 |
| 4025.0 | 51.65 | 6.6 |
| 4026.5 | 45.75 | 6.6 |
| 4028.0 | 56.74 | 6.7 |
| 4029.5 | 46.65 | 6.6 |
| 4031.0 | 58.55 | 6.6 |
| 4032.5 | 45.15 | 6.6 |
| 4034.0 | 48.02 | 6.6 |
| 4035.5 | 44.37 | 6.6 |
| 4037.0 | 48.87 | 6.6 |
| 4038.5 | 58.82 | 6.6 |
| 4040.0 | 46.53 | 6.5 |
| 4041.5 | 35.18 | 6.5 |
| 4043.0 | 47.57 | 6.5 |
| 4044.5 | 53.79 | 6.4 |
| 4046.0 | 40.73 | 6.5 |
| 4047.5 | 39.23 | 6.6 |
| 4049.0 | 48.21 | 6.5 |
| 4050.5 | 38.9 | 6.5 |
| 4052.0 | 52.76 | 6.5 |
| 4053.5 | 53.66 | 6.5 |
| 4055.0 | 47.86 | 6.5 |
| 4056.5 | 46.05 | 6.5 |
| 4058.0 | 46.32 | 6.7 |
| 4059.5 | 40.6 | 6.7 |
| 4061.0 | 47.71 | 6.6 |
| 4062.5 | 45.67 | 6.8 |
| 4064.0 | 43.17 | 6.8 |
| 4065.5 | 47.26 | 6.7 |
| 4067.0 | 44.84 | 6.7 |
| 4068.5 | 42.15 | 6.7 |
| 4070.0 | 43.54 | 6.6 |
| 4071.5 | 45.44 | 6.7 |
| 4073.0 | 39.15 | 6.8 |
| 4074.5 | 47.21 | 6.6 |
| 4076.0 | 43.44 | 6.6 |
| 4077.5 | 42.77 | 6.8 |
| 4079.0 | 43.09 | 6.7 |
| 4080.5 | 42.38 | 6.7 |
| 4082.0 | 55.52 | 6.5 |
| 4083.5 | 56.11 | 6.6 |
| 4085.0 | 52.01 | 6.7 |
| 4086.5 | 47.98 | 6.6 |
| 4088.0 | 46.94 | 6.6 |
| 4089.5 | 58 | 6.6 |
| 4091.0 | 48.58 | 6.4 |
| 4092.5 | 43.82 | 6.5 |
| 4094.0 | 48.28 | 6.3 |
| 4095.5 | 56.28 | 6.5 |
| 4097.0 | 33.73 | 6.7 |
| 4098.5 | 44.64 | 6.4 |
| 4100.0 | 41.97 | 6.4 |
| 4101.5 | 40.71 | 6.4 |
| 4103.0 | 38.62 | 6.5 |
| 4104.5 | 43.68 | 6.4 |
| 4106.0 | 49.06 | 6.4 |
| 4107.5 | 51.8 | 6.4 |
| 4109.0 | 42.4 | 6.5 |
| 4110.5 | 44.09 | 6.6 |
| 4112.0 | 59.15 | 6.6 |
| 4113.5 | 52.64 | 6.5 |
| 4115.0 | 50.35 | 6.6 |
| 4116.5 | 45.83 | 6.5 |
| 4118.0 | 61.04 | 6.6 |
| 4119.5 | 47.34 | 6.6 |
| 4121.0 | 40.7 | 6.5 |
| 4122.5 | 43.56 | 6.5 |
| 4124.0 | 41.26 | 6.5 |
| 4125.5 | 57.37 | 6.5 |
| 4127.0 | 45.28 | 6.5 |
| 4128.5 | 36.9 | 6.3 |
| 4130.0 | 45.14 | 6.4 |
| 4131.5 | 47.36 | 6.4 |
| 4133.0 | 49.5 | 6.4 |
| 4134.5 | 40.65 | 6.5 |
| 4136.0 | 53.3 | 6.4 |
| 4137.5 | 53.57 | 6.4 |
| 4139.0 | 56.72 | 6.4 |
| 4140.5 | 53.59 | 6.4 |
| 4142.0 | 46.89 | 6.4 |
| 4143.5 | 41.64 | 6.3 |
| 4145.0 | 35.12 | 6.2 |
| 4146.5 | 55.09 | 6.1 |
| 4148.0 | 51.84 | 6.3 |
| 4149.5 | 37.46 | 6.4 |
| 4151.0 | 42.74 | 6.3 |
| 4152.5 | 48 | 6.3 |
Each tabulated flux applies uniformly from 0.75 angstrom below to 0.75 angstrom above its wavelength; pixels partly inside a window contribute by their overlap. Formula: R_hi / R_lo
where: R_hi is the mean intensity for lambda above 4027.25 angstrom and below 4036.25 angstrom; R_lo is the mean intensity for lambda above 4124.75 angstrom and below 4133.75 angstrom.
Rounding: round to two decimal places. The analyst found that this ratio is 1.06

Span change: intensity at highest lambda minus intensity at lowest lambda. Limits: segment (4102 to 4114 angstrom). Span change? 14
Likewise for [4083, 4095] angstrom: -8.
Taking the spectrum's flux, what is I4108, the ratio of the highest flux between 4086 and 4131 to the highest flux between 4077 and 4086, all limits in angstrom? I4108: 1.09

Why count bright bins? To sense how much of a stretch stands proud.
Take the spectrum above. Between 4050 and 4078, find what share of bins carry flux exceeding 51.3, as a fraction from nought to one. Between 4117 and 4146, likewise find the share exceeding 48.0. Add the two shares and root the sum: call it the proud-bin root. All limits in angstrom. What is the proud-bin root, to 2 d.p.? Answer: 0.69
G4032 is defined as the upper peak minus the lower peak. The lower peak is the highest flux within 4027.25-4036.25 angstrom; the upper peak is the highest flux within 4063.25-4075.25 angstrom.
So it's -11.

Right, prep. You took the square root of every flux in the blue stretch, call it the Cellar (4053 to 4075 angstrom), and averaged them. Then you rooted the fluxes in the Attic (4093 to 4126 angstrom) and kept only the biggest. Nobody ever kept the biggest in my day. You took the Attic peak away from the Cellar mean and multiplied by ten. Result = -11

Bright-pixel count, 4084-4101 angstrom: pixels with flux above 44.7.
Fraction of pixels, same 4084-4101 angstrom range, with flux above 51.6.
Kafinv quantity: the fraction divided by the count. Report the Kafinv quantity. 0.0390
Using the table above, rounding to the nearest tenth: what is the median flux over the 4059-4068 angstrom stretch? 45.3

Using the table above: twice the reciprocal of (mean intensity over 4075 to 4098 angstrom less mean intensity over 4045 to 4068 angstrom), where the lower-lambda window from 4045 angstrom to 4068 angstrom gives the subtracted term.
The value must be 1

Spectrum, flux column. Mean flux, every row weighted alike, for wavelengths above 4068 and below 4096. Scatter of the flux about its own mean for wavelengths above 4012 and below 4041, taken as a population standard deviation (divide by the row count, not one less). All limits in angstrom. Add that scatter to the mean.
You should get 52.9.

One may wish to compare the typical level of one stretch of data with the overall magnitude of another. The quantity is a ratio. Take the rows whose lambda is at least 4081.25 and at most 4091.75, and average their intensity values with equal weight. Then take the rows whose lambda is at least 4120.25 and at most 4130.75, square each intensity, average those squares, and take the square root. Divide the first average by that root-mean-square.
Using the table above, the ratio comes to 1.17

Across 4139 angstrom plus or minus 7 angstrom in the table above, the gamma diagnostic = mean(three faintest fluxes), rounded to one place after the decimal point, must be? 39.1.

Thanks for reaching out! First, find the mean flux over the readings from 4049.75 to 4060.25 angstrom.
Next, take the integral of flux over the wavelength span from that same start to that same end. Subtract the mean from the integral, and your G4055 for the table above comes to 443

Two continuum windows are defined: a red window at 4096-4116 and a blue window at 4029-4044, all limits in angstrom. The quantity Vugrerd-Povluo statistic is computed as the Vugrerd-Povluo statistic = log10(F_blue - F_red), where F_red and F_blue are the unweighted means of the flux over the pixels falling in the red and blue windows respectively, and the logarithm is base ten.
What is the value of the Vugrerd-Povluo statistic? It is 0.37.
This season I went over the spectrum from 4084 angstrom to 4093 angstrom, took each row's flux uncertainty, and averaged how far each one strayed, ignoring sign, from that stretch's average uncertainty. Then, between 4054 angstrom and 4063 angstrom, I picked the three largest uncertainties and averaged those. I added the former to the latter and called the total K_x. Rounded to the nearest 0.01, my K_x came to 6.81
